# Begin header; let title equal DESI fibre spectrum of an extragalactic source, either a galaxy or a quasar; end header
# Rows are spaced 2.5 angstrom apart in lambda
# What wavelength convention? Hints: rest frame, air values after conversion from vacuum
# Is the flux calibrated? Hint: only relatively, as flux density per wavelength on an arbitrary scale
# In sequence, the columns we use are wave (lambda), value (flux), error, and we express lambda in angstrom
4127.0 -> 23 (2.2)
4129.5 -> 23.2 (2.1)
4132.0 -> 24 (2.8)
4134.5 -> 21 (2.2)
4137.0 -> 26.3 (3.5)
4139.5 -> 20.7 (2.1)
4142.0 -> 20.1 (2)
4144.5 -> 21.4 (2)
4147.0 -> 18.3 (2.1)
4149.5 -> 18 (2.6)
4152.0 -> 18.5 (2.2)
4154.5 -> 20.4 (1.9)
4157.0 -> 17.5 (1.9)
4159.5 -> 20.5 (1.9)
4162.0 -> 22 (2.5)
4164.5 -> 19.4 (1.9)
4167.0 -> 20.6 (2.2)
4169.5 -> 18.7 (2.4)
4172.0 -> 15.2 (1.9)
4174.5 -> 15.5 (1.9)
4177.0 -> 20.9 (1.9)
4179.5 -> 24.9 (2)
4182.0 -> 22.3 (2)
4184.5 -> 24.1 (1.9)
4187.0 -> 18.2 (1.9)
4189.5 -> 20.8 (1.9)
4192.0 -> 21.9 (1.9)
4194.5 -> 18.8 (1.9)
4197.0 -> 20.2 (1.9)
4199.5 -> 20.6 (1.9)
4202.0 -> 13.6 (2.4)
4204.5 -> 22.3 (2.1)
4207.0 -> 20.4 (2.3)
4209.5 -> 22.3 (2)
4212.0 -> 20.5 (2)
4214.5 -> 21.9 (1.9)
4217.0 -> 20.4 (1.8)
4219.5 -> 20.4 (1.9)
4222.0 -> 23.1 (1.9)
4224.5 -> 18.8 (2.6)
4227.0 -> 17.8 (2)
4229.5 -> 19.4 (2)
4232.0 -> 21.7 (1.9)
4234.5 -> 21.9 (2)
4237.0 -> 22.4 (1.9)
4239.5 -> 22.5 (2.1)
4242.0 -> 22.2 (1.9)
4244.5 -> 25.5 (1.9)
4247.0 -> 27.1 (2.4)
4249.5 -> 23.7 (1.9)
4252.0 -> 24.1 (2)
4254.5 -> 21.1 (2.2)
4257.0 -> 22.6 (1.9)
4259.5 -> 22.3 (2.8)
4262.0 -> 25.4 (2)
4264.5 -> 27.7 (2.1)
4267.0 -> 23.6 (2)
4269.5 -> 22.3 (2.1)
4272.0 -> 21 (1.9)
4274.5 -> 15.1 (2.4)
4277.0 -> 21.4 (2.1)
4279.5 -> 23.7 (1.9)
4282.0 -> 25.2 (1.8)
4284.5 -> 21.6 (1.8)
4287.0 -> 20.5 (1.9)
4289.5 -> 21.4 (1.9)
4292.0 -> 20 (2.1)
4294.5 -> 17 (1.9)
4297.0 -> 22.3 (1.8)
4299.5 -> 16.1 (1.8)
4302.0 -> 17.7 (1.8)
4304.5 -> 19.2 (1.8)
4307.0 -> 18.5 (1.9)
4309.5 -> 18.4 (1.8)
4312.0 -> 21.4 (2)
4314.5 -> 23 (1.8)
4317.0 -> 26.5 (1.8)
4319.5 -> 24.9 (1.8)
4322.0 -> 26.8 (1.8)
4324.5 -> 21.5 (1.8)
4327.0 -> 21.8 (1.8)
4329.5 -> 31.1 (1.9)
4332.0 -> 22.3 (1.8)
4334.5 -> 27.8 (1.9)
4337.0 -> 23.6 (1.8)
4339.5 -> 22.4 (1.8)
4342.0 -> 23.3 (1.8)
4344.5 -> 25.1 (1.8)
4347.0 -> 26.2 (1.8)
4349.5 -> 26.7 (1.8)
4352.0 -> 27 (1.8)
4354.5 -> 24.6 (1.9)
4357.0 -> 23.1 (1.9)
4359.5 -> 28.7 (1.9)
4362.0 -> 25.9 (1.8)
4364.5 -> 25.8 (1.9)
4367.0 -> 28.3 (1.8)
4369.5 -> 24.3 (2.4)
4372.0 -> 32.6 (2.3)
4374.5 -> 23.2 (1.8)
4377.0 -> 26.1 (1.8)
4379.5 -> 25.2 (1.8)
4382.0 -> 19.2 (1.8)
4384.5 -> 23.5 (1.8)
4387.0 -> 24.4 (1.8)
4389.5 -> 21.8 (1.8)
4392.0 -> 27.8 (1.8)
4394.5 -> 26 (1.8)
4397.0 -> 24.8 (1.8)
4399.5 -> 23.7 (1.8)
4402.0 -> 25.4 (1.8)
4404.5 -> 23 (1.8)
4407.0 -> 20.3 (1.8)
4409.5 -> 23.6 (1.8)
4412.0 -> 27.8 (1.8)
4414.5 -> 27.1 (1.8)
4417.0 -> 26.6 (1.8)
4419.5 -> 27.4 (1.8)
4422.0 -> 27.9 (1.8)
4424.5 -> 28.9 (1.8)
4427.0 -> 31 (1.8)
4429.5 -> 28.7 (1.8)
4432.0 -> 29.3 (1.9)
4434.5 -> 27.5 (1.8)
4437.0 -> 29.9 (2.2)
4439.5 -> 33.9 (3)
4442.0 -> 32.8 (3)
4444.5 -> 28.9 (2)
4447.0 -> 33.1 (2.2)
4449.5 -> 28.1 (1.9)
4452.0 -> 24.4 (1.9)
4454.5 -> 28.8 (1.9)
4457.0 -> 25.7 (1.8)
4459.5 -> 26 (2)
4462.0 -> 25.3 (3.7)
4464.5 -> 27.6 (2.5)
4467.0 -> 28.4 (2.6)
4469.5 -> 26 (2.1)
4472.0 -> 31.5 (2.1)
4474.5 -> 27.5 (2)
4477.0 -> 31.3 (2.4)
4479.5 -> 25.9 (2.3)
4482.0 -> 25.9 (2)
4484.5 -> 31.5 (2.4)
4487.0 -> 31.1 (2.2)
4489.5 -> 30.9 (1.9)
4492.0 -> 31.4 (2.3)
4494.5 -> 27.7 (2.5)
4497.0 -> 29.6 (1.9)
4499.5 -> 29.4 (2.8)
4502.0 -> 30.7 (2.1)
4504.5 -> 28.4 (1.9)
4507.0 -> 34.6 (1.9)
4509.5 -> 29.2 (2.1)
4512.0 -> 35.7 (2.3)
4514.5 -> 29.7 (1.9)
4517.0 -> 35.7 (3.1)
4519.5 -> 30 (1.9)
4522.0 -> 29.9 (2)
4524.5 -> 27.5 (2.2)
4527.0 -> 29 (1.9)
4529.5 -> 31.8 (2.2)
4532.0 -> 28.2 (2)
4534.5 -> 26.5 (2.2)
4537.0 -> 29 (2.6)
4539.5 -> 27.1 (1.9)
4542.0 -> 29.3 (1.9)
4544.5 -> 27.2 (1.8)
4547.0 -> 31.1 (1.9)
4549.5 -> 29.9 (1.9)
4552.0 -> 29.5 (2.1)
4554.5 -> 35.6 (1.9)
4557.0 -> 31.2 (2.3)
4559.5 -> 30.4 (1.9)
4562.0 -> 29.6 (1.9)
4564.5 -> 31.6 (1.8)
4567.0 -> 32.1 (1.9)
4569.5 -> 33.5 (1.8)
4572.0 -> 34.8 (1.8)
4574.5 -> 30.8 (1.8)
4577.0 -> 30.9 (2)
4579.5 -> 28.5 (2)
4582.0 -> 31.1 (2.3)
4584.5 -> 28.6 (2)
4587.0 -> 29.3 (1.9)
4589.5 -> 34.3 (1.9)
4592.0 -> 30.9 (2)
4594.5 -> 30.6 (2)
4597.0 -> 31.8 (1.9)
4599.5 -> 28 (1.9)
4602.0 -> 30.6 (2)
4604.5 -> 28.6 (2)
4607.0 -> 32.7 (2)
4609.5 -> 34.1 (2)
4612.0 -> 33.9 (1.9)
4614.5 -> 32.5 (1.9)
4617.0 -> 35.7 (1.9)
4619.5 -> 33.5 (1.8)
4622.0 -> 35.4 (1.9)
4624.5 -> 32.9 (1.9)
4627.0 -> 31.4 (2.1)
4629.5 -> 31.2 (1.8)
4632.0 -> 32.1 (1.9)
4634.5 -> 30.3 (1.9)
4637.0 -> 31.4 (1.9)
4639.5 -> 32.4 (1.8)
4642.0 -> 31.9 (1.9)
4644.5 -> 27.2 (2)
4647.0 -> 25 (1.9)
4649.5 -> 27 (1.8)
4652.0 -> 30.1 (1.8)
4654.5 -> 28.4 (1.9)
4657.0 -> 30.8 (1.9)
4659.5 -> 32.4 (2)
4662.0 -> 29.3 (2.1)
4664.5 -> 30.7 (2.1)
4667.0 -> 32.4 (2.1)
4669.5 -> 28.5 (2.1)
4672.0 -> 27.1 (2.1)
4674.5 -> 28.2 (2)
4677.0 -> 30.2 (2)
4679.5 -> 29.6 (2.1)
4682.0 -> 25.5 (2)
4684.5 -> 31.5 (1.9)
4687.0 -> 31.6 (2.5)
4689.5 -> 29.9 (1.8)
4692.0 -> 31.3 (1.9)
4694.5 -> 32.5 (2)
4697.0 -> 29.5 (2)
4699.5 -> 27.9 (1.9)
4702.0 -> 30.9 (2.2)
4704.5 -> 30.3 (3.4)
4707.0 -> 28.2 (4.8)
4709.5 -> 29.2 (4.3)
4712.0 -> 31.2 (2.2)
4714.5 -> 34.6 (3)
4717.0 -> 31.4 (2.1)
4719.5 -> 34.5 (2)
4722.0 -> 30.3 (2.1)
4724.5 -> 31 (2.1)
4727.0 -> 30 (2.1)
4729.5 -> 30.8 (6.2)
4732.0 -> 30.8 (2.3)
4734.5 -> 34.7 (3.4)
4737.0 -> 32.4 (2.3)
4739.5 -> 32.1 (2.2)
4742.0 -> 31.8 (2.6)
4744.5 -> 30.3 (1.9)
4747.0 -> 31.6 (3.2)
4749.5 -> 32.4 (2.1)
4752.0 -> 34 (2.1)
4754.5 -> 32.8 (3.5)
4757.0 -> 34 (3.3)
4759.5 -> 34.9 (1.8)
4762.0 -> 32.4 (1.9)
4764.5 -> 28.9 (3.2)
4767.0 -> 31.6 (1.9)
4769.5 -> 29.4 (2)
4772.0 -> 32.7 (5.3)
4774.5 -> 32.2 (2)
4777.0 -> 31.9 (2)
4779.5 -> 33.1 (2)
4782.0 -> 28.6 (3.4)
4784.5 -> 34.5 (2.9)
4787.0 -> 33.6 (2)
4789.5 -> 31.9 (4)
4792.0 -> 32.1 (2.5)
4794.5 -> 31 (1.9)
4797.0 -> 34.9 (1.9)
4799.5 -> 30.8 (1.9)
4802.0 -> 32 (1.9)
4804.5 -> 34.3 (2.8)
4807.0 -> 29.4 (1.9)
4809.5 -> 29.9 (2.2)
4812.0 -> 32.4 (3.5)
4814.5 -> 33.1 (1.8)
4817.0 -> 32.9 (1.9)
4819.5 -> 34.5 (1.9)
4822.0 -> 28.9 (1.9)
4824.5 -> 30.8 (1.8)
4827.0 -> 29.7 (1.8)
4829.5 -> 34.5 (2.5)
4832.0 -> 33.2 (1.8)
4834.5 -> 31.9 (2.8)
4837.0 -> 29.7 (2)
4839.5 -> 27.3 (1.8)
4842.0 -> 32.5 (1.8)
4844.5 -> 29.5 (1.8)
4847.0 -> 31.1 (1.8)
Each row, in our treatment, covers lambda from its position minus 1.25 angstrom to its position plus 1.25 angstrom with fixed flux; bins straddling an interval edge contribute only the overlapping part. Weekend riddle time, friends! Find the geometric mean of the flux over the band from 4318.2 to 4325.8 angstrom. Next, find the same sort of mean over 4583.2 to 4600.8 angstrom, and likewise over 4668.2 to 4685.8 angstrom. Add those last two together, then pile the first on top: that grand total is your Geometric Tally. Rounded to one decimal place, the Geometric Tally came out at 83.3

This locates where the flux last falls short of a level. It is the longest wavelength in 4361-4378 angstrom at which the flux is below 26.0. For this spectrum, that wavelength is 4374.5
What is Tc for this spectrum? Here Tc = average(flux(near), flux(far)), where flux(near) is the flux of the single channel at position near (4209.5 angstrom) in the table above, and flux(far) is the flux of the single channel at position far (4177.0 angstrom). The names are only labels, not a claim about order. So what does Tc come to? 21.6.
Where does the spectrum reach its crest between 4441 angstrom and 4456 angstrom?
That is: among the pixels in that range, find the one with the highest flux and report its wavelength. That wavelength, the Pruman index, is 4447.0 angstrom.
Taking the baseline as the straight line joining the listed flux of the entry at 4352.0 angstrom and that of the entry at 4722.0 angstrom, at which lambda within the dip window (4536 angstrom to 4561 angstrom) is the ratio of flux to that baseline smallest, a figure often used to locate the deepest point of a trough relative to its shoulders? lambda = 4539.5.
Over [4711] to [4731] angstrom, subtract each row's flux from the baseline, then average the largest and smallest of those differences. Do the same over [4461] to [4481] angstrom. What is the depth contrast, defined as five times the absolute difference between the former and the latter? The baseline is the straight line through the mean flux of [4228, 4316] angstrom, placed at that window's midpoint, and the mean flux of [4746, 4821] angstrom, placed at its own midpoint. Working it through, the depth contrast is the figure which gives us 6.7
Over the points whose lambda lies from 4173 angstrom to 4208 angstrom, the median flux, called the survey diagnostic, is 20.7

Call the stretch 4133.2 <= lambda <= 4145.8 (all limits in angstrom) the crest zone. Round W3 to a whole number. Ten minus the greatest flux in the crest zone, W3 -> -16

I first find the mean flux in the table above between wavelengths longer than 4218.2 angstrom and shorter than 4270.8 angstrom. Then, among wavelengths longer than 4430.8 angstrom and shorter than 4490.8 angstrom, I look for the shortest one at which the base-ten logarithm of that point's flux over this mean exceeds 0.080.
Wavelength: 4432.0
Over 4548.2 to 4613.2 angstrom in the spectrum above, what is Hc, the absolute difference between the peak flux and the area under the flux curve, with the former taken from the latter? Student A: 1997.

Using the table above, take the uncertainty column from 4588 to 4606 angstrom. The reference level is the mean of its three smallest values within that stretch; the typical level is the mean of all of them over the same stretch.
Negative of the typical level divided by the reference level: -1.03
